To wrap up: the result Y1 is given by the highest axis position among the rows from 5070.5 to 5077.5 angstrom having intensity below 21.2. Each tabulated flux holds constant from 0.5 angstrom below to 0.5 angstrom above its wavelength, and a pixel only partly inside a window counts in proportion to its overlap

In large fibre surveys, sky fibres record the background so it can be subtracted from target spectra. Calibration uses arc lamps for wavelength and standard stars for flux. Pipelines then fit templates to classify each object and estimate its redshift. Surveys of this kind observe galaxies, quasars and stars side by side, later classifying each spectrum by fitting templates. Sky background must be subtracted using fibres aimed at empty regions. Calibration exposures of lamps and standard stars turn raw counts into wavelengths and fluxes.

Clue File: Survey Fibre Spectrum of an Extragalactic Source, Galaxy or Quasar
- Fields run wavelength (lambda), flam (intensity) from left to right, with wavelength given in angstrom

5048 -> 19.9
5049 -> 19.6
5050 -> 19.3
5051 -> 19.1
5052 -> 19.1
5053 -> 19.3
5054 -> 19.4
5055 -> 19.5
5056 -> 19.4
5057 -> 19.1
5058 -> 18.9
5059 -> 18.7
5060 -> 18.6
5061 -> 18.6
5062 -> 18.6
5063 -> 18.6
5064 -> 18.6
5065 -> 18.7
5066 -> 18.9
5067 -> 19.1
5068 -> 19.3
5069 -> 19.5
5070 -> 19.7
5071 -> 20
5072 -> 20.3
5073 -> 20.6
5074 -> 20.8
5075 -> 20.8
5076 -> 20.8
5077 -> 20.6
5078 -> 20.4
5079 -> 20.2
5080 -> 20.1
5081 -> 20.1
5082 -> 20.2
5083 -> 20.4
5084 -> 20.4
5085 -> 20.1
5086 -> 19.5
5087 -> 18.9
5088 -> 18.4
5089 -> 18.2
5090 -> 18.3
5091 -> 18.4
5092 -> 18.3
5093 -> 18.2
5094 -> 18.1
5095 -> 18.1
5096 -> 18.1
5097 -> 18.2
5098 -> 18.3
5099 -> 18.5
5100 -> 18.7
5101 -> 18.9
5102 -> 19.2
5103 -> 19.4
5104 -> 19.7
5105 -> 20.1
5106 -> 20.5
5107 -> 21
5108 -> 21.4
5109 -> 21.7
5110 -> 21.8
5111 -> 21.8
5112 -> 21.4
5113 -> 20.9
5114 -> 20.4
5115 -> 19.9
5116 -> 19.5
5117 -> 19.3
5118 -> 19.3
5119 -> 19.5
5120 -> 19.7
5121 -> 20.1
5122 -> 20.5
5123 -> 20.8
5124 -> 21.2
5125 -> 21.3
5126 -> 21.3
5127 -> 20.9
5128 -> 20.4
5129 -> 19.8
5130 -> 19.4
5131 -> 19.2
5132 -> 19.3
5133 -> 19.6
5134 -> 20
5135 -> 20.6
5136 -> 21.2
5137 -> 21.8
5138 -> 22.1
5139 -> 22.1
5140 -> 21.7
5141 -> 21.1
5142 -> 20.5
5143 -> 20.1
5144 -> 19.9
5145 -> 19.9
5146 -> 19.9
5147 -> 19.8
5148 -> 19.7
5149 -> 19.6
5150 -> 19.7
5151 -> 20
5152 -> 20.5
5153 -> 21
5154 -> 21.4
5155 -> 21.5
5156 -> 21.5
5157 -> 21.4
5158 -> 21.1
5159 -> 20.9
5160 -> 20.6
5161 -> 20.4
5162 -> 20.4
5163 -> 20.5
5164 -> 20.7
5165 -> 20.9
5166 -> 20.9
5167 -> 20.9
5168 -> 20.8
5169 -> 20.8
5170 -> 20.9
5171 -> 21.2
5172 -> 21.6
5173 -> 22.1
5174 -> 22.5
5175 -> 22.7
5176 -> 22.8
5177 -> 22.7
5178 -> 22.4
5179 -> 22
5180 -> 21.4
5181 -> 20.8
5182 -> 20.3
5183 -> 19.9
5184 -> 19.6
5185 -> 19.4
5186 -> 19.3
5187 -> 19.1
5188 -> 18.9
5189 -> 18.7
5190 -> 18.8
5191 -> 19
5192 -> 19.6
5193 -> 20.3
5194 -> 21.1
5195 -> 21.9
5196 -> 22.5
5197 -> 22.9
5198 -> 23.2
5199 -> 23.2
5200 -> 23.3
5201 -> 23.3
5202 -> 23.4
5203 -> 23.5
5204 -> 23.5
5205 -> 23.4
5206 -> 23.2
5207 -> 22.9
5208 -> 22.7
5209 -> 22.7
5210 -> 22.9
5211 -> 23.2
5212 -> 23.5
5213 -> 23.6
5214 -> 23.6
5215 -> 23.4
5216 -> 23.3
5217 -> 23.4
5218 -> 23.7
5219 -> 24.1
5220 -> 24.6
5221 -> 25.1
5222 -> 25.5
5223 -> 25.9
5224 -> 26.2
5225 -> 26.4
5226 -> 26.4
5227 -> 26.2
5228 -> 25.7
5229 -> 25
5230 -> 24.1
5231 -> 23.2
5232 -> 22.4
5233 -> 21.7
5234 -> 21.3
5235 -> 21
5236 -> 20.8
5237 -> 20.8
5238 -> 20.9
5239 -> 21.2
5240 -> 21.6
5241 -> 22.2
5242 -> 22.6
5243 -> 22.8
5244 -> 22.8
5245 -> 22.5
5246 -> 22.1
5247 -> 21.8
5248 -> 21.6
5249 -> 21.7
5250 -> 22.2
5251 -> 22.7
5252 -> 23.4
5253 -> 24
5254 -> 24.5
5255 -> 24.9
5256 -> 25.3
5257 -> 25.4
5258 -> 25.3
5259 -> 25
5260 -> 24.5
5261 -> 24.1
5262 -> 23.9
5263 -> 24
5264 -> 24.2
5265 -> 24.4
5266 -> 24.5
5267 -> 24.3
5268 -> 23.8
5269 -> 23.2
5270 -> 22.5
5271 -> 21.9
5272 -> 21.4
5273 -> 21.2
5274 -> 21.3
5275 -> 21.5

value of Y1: 5077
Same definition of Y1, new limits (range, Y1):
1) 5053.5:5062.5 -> 5062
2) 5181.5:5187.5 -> 5187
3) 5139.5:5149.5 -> 5149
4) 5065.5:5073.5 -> 5073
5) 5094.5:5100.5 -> 5100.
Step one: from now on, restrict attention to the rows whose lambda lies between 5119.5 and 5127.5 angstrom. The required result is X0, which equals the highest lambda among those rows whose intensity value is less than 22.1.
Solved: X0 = 5127 angstrom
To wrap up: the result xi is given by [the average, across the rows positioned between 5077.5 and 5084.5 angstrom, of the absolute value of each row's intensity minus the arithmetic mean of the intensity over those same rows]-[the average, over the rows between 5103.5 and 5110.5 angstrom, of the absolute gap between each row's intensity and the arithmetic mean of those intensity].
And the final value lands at -0.55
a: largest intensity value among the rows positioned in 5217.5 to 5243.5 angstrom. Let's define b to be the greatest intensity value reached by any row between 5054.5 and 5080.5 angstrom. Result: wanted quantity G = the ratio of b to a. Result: 0.8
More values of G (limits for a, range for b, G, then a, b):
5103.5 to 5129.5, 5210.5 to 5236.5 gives 1.2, 21.8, 26.4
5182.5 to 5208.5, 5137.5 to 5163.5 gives 0.9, 23.5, 22.1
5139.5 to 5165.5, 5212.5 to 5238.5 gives 1.2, 21.7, 26.4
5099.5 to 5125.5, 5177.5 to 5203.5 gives 1.1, 21.8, 23.5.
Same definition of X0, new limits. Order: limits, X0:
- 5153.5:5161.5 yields 5161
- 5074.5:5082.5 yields 5082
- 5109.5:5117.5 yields 5117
